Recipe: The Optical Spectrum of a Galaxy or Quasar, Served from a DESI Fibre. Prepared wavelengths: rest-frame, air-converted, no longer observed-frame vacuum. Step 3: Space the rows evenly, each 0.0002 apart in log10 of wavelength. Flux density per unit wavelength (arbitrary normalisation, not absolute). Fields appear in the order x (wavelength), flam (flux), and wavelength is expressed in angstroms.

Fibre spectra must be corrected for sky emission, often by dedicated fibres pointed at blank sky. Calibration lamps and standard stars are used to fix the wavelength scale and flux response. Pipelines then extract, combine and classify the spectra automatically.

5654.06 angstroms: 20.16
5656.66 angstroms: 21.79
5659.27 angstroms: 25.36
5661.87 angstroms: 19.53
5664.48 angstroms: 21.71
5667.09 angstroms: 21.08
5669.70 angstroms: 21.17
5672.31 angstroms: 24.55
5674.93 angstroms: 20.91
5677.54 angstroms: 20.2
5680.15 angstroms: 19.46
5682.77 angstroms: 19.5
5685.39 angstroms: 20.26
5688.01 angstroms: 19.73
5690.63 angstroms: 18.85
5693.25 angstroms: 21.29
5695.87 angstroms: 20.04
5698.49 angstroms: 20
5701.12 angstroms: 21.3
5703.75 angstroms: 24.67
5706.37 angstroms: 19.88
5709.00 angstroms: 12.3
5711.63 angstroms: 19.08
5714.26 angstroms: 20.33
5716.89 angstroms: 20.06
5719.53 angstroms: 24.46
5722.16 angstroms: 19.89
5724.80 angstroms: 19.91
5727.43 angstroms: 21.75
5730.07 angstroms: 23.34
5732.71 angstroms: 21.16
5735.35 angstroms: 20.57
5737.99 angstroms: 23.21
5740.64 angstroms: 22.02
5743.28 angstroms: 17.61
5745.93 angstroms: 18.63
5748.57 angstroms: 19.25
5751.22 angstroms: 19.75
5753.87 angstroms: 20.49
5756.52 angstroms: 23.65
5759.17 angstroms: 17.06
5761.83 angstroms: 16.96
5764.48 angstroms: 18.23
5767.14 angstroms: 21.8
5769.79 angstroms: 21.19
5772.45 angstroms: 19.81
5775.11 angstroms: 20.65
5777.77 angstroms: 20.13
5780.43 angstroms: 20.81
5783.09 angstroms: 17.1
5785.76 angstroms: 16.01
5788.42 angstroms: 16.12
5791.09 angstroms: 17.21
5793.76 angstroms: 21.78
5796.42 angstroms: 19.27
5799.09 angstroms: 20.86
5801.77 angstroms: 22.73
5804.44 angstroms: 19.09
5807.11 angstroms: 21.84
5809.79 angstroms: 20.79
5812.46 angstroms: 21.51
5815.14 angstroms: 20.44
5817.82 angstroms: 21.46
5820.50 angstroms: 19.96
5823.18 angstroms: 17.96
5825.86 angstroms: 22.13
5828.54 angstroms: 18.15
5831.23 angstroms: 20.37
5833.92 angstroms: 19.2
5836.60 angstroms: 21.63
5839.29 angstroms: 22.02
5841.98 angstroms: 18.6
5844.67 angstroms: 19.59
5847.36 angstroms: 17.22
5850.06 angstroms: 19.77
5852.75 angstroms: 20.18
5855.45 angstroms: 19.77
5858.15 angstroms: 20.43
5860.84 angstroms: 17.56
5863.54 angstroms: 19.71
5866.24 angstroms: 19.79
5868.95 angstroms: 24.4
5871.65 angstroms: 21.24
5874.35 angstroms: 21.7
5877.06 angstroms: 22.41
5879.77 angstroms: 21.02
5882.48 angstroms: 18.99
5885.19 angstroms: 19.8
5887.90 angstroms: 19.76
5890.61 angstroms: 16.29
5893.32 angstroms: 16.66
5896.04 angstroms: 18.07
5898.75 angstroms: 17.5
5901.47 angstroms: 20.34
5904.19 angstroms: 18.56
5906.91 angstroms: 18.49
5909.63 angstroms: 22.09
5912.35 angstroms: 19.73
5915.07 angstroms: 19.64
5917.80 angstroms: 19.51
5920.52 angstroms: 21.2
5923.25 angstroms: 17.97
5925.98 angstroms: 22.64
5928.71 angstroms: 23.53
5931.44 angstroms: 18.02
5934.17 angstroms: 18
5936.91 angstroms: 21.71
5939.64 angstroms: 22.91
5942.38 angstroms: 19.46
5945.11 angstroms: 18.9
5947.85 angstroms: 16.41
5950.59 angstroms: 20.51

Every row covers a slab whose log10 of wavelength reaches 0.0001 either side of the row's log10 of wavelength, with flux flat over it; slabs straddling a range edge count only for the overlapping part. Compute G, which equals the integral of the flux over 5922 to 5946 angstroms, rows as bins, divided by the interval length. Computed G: 20.4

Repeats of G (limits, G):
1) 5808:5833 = 20.3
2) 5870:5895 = 19.8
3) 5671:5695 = 20.5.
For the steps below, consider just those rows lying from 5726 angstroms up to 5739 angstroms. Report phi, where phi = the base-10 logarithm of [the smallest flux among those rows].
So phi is 1.31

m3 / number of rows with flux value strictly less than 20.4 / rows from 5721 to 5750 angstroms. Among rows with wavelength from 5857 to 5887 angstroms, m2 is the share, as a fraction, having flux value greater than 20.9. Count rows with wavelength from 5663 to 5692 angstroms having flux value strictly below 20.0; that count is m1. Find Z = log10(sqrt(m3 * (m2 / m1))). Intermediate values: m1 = 4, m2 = 0.45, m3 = 5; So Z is -0.12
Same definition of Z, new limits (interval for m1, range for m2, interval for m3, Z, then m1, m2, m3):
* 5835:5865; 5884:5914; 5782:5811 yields -0.55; 7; 0.09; 6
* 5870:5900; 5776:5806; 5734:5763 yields -0.40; 7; 0.18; 6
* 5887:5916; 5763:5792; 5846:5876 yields -0.42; 9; 0.18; 7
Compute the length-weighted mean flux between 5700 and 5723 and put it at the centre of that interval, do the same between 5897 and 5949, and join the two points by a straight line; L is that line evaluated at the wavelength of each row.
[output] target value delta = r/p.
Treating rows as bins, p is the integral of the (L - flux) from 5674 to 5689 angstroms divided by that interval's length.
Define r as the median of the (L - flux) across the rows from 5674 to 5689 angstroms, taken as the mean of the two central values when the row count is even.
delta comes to 1.1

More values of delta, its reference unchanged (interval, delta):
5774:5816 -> -1.6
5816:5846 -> -0.5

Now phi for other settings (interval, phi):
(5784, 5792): 1.20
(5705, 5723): 1.09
